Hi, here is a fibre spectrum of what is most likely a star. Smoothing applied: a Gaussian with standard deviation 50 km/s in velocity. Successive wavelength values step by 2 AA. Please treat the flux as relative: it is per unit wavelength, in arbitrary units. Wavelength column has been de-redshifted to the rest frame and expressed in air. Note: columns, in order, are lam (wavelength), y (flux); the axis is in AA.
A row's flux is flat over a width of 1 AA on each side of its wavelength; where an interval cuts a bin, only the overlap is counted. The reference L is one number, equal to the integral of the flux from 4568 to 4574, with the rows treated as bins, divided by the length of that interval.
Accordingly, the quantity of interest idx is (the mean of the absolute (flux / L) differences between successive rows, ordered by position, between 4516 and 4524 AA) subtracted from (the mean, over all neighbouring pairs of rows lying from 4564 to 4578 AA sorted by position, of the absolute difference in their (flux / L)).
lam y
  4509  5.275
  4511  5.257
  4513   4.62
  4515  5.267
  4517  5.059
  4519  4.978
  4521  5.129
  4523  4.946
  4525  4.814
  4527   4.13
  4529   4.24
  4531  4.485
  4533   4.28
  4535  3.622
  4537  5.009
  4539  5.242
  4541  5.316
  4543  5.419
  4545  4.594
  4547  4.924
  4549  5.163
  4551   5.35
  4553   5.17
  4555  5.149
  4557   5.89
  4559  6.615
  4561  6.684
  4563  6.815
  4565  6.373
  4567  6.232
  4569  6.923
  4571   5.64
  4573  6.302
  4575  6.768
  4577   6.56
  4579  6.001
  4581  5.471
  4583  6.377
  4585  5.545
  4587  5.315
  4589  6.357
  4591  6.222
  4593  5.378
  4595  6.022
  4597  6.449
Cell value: 0.07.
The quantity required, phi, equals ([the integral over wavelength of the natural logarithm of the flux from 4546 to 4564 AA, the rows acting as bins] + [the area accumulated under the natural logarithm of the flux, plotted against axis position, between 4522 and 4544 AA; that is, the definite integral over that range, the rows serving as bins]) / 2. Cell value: 32.6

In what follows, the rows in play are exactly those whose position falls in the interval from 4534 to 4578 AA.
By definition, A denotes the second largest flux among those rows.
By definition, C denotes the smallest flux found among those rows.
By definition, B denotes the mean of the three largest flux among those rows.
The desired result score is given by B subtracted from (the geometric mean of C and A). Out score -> -1.9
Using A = 6.815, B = 6.84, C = 3.622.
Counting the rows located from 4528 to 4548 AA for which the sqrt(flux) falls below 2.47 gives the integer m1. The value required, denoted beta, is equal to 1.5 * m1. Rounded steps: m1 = 10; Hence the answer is 15.0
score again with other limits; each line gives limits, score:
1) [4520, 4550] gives -0.9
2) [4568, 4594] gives -0.8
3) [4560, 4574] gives -0.6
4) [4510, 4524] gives -0.3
